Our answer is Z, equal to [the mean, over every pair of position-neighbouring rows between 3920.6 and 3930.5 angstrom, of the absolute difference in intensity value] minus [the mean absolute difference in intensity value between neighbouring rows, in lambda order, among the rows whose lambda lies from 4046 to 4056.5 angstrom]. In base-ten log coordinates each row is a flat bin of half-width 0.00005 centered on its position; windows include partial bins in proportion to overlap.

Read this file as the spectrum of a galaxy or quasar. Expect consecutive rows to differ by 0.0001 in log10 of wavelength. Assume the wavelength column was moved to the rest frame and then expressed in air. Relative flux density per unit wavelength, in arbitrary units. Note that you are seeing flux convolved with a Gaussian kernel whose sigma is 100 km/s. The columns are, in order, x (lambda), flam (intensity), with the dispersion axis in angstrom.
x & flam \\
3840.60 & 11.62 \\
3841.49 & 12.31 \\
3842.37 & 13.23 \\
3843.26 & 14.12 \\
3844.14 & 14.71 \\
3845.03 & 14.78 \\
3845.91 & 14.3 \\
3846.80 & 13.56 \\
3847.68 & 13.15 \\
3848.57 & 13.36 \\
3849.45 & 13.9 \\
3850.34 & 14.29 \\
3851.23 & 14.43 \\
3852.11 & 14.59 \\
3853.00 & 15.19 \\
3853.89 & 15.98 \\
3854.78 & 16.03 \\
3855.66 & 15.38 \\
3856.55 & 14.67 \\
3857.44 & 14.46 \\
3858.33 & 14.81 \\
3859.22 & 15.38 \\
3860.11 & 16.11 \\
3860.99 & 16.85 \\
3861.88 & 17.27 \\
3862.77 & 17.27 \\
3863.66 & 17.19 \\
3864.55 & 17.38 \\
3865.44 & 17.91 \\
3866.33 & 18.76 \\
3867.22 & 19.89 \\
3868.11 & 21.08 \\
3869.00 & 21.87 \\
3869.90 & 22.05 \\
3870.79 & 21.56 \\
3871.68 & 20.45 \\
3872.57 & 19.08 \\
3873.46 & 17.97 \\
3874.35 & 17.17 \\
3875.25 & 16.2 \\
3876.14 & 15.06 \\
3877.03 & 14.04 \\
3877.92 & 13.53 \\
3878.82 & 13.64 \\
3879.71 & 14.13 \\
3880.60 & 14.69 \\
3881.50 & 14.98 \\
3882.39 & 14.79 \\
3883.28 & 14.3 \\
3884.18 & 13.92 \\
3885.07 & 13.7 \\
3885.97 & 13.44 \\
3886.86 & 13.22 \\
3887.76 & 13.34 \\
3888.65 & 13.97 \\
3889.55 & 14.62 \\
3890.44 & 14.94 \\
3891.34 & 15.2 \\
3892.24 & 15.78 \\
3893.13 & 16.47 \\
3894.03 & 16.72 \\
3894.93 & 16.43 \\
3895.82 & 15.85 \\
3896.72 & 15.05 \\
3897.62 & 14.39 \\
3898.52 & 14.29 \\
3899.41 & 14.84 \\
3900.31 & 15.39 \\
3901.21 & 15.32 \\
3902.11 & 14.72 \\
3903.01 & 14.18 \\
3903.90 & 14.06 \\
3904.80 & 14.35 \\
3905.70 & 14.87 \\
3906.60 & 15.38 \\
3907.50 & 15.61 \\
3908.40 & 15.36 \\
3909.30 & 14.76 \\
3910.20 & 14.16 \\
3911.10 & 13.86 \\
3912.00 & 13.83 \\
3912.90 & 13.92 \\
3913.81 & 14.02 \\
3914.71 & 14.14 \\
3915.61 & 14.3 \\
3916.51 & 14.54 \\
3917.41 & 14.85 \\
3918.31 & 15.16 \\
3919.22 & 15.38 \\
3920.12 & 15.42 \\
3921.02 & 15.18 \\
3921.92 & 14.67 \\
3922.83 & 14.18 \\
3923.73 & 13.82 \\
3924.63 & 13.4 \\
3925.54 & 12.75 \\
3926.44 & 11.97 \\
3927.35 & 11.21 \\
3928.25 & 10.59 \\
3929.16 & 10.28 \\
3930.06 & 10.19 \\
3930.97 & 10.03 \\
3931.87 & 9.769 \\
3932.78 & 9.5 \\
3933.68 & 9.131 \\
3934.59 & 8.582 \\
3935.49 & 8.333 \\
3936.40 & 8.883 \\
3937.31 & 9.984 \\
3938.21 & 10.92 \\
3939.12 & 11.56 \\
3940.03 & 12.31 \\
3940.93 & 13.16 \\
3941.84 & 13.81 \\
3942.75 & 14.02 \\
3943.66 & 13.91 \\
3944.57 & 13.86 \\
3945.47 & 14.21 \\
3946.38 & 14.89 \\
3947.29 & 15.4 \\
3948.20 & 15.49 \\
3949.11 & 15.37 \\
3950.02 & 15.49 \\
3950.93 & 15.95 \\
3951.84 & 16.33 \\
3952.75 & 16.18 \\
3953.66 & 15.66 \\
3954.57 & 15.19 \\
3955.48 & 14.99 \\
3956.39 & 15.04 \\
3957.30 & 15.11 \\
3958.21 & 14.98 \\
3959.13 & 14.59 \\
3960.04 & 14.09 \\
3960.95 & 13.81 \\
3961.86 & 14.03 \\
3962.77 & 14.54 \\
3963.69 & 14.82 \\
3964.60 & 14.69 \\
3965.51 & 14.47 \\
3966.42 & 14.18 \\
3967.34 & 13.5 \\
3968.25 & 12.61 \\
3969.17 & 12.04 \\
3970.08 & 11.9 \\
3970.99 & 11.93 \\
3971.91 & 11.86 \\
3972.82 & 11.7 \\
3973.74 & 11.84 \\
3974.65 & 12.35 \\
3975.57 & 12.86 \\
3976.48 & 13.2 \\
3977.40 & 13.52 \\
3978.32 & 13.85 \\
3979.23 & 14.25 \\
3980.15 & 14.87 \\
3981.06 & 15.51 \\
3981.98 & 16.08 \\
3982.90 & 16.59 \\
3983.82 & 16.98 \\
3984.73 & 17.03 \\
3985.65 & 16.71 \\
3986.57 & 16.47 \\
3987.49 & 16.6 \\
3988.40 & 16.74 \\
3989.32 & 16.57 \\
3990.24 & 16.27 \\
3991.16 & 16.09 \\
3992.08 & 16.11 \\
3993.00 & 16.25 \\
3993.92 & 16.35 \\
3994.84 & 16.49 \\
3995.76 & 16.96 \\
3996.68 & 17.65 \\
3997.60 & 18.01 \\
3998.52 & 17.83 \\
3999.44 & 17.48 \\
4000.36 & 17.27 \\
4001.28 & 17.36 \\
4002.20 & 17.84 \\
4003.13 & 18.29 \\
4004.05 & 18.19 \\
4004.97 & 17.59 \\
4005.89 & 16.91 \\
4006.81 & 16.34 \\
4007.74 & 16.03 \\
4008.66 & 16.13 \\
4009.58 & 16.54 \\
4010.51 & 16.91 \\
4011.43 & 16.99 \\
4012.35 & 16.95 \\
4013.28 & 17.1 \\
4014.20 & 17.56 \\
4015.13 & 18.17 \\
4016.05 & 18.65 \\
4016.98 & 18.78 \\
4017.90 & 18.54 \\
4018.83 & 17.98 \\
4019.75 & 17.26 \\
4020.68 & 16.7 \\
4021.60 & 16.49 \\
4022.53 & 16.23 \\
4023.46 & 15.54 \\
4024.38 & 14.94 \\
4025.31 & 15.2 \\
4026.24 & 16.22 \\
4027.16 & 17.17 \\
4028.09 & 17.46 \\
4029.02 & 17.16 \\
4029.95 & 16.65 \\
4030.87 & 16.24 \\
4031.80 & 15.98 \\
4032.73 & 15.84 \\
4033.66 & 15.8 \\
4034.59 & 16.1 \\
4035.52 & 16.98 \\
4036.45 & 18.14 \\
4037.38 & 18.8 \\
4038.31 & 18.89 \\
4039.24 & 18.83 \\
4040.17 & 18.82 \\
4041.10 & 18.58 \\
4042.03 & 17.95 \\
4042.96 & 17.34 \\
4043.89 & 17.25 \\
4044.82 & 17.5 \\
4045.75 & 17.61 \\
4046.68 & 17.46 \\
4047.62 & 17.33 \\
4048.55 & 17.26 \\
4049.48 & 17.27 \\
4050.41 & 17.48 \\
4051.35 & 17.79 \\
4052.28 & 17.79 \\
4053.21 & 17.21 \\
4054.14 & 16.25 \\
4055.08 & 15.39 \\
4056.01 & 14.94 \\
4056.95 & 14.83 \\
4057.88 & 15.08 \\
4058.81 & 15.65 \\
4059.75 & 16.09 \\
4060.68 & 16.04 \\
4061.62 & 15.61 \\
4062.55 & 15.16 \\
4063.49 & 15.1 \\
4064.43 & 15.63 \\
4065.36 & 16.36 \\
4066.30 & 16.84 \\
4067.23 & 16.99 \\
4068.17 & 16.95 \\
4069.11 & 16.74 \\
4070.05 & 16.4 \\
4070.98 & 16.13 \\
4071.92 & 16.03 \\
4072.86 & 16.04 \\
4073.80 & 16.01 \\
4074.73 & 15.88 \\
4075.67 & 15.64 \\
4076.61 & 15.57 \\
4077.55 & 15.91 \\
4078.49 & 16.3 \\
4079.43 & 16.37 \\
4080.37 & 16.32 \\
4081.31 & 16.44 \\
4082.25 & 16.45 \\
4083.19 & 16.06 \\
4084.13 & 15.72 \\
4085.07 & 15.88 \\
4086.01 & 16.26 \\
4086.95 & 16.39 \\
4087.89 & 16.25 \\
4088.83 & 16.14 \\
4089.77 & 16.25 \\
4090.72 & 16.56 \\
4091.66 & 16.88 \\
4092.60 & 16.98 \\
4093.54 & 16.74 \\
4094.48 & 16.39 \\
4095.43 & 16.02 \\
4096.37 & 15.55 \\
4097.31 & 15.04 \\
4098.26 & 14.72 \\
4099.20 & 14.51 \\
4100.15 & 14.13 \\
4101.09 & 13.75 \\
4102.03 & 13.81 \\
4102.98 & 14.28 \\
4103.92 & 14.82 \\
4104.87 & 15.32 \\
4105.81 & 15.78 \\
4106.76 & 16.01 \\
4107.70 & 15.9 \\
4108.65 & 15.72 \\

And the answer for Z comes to 0.14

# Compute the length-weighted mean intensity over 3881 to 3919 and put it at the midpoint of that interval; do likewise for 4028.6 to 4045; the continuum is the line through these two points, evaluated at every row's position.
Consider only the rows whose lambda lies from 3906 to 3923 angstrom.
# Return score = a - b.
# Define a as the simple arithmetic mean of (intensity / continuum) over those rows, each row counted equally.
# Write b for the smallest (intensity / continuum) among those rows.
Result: 0.05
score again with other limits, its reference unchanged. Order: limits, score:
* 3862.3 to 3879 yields 0.33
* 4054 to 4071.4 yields 0.05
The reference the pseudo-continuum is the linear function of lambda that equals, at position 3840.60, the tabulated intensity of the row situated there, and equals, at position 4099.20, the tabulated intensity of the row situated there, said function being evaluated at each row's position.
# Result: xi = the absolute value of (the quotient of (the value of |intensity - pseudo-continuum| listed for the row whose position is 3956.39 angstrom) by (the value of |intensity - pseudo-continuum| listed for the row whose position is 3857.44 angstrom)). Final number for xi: 0.8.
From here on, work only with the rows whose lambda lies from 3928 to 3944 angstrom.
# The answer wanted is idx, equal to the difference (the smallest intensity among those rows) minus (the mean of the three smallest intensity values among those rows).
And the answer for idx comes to -0.27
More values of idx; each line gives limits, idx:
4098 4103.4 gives -0.15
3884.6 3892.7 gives -0.11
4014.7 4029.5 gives -0.29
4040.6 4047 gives -0.10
